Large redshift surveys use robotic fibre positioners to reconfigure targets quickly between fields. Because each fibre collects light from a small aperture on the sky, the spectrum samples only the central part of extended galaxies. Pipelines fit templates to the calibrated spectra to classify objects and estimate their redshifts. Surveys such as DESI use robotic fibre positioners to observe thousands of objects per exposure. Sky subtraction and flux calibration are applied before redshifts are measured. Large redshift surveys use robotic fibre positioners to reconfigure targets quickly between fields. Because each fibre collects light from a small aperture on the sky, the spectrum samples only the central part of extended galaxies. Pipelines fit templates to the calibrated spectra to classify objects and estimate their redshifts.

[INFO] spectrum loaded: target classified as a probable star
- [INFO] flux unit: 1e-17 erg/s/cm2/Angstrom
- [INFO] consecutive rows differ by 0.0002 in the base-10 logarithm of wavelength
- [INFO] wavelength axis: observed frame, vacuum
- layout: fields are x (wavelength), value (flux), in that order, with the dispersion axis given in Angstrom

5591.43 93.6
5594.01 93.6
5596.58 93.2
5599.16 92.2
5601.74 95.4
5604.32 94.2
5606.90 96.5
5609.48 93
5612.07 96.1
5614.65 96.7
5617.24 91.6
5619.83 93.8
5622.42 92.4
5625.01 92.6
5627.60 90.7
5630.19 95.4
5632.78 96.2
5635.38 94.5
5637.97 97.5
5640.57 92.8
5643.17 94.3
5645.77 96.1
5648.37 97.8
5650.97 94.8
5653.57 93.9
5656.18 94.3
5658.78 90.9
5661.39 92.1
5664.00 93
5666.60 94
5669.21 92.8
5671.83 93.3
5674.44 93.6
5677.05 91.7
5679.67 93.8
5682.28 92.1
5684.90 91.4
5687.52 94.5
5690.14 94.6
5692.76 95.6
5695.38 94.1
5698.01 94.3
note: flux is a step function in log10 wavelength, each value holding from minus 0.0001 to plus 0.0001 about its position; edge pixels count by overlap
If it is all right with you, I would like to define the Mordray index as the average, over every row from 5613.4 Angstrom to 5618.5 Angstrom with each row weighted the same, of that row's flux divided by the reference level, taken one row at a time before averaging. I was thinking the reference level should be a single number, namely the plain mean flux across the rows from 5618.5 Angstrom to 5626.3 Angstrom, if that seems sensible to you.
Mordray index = 1.01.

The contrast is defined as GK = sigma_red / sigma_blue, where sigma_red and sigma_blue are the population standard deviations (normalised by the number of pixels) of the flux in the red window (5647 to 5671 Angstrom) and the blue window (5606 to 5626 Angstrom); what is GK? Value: 1.0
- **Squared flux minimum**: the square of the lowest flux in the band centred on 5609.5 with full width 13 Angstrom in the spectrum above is 8649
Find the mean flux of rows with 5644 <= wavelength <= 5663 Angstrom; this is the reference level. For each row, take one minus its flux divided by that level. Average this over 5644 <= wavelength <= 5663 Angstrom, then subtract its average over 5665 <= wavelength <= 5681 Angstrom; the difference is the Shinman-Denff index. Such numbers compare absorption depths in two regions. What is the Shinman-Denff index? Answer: -0.011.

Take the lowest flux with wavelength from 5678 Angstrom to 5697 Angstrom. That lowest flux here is 91.4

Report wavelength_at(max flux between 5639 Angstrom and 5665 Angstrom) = 5648.37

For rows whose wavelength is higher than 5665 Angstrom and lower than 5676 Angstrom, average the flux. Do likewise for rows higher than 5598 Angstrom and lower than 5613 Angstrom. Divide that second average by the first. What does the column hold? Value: 1.012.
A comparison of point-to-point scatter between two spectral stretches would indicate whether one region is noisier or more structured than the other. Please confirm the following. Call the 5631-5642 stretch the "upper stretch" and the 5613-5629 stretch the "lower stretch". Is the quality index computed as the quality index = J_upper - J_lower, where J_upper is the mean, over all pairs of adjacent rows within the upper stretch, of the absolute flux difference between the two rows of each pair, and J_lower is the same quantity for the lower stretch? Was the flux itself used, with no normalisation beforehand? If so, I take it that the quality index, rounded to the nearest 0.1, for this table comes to 1.0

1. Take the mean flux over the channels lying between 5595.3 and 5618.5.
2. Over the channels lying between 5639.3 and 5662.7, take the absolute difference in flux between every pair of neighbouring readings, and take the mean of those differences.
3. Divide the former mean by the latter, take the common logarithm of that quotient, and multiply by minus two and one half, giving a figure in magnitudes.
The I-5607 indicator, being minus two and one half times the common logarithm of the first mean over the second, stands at -4.34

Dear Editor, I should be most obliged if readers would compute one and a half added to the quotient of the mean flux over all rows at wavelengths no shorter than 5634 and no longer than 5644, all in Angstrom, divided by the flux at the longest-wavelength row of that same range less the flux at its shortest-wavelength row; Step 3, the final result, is -472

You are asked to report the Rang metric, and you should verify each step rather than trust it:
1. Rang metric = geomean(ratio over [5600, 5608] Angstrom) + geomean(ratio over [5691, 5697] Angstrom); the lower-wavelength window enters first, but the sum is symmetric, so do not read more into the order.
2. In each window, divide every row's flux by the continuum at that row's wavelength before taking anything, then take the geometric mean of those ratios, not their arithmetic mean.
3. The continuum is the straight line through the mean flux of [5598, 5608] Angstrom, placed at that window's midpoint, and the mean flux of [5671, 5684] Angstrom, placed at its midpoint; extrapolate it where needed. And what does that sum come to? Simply 2.03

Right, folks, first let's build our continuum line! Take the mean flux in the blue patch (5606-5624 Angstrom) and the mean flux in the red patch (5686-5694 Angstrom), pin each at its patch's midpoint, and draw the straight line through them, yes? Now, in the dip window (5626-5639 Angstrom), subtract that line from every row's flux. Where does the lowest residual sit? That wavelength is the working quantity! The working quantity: 5627.60 Angstrom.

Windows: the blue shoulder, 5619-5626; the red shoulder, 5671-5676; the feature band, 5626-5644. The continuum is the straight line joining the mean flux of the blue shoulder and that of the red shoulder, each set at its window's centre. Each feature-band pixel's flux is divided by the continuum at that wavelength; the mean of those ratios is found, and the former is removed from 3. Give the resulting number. 1.98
